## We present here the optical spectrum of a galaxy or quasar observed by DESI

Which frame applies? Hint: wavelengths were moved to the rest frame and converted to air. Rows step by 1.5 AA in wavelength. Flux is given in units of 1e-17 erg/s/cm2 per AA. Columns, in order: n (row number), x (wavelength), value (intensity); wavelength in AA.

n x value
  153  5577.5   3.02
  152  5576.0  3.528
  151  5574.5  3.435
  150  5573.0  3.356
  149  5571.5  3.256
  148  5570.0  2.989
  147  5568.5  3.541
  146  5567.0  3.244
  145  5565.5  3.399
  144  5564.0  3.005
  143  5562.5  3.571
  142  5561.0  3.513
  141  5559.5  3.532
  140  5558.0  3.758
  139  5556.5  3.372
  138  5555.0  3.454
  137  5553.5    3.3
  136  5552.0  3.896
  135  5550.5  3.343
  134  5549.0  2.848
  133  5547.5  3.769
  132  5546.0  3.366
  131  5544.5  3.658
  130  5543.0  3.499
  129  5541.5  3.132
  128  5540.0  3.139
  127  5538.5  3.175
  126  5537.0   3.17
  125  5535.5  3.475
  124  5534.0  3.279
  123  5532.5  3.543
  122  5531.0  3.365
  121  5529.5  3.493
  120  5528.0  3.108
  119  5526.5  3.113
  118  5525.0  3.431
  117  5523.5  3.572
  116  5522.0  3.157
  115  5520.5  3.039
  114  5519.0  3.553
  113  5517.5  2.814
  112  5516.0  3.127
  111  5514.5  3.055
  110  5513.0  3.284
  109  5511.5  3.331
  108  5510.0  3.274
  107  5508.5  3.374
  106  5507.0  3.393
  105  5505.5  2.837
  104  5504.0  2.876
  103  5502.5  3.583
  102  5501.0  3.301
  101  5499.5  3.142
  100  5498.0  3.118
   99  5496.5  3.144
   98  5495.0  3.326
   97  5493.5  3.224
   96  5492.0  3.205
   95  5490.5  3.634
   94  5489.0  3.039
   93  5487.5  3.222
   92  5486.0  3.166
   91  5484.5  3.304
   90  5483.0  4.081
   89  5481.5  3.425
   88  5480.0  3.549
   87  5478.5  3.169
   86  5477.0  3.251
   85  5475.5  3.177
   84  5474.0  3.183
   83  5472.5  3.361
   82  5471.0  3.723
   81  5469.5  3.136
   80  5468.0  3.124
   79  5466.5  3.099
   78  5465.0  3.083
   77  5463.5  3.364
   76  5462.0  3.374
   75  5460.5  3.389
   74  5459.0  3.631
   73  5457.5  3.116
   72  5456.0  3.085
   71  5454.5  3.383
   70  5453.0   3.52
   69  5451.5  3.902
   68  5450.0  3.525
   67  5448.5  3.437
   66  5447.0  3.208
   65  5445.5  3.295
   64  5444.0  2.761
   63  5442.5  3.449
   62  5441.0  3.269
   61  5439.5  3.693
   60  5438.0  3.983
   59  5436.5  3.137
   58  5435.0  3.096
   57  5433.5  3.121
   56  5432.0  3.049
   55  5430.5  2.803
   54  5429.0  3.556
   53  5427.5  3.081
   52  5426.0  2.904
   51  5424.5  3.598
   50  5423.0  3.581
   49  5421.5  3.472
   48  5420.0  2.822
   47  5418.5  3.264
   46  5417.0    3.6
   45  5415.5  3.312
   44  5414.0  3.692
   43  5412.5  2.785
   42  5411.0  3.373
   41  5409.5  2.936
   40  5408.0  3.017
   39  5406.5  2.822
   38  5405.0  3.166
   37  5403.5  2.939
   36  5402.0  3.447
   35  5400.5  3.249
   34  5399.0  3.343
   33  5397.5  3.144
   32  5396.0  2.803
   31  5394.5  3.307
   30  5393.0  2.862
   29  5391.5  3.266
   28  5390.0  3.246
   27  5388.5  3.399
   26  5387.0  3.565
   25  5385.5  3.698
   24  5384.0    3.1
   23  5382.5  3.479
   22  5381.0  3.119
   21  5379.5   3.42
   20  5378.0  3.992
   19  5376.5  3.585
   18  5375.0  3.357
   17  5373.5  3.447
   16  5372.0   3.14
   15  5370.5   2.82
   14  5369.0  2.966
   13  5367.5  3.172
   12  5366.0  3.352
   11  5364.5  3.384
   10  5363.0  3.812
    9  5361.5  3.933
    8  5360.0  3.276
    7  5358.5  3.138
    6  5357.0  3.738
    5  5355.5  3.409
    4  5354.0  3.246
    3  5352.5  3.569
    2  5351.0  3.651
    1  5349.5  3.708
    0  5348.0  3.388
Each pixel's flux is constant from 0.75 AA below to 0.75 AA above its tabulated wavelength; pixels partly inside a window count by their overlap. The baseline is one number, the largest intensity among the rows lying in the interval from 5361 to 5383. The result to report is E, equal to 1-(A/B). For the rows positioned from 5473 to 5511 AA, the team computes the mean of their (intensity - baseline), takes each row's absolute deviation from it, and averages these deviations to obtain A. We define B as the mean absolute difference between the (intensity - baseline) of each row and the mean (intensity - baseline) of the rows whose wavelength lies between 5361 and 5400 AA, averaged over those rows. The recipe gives 0.3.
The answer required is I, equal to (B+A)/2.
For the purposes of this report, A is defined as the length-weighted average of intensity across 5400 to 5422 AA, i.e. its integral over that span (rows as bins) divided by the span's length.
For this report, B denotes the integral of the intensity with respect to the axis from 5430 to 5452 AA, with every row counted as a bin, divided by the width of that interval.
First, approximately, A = 3.19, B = 3.31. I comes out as 3.25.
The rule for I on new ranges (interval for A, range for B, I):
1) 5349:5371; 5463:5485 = 3.38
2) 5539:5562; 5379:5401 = 3.35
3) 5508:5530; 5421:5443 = 3.28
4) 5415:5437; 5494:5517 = 3.22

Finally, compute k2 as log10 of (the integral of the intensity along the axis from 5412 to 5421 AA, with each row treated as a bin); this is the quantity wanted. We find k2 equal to 1.47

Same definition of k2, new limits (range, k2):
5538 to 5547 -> 1.48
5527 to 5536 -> 1.48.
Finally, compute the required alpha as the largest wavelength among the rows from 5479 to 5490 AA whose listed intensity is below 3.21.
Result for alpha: 5489.0 AA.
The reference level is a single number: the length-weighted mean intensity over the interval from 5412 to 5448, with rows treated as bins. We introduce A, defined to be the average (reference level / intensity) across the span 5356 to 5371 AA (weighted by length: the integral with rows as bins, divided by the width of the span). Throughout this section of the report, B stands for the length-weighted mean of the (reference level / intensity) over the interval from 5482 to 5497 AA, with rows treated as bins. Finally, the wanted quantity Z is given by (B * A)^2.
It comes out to 0.94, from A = 0.98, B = 0.99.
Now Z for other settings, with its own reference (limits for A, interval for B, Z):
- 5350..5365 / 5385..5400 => 0.90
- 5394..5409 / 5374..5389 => 1.00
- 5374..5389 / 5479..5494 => 0.85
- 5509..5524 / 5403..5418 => 1.14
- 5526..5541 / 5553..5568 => 0.92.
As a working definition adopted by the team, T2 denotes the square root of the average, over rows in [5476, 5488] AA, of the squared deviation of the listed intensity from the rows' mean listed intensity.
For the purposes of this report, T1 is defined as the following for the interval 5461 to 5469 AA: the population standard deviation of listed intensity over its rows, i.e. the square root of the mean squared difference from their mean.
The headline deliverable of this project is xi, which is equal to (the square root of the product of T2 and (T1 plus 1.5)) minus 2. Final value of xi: -1.32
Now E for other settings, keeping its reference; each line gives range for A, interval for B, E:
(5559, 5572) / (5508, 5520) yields -0.1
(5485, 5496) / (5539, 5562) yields 0.4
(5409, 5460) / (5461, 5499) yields -0.5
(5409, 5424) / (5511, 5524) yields -0.4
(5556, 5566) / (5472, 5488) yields 0.1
